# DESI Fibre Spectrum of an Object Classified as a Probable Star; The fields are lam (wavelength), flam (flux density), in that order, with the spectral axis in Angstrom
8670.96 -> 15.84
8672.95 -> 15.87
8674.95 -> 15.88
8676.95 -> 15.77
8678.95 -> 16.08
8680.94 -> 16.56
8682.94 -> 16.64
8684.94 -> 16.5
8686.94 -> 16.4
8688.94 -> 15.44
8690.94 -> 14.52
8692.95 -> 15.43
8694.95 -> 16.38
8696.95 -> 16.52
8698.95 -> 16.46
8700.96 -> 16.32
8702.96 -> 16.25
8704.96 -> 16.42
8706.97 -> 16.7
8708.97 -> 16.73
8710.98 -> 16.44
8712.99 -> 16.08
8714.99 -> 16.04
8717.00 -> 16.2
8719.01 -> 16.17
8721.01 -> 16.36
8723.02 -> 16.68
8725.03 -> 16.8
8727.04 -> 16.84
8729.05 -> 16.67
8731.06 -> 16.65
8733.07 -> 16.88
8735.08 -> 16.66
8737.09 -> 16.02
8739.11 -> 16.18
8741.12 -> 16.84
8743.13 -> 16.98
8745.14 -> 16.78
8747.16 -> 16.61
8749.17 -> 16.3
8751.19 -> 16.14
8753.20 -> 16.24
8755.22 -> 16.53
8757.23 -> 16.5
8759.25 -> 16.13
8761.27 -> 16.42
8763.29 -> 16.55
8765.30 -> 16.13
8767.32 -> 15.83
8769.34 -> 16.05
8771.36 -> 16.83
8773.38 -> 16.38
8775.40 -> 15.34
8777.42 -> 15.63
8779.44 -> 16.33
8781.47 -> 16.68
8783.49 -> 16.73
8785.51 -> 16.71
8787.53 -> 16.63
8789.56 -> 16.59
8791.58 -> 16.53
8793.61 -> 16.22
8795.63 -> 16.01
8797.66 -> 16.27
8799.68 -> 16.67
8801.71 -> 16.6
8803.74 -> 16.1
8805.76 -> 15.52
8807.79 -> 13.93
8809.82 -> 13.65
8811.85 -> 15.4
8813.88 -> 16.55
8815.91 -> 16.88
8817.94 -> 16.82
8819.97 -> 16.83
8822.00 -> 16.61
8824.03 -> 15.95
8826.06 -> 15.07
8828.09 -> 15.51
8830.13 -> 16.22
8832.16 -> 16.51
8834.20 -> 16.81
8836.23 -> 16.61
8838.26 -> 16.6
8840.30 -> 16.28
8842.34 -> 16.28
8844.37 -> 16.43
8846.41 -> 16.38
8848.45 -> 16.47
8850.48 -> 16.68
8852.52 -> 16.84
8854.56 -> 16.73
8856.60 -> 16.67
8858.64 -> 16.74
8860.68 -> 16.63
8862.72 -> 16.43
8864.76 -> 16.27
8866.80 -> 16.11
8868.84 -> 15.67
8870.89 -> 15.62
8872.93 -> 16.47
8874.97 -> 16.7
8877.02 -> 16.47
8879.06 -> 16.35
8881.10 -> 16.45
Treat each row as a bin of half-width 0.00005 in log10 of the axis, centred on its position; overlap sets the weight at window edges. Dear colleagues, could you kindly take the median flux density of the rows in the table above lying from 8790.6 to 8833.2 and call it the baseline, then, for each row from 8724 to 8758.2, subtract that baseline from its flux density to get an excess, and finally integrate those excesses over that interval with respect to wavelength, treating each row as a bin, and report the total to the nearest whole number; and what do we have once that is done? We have 12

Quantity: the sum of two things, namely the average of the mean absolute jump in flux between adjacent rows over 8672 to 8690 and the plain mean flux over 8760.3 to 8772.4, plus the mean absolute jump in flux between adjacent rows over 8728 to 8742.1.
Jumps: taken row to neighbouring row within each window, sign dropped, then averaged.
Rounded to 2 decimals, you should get 8.61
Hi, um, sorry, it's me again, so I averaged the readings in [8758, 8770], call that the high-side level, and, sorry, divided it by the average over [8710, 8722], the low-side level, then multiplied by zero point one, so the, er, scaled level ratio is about 0.0998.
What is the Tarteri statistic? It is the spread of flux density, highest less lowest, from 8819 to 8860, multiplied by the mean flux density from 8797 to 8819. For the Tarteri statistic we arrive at 28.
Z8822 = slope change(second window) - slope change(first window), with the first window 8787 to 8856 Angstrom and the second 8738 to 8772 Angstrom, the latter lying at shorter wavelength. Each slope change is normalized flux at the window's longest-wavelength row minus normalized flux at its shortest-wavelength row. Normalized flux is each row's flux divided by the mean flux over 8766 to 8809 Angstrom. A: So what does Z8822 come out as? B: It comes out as 0.034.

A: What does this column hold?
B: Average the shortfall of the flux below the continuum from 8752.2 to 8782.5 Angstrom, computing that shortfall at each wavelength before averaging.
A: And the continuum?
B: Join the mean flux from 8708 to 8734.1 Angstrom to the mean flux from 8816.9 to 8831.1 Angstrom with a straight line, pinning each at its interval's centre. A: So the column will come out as 0.10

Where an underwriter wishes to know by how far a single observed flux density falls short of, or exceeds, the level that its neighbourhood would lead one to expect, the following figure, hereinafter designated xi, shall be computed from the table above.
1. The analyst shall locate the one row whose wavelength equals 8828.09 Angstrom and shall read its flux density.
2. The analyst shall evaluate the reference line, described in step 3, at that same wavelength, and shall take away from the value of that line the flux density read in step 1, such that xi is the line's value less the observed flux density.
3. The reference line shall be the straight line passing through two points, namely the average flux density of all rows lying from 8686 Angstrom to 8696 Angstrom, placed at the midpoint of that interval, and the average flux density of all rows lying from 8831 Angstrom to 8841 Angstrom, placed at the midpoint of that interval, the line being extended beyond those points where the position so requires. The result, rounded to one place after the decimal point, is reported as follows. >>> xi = 1.0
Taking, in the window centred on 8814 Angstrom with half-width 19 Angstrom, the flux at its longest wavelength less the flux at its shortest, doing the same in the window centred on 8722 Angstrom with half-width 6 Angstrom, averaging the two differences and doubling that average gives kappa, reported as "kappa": 1.1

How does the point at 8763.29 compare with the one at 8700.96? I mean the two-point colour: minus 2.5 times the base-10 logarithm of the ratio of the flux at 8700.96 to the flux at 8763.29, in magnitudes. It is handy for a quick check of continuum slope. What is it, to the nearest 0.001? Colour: 0.015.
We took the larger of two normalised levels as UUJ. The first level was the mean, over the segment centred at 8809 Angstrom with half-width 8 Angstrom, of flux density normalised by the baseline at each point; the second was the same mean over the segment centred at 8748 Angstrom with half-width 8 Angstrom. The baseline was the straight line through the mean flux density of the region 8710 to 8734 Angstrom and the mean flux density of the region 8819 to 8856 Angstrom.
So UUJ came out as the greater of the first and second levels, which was 1.01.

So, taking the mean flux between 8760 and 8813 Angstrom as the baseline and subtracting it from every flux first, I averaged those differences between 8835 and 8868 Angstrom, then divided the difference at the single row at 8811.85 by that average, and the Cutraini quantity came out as -1.5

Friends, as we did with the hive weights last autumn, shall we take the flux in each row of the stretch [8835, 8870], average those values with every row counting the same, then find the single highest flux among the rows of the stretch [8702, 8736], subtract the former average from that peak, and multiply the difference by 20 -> 8.4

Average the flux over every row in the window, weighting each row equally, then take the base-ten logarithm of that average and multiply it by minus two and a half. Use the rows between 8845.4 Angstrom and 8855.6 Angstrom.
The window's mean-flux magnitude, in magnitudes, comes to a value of -3.05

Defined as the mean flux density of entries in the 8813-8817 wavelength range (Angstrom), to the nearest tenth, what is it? 16.7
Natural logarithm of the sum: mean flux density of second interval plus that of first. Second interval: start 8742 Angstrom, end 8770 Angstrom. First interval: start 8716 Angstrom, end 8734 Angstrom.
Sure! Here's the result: 3.495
